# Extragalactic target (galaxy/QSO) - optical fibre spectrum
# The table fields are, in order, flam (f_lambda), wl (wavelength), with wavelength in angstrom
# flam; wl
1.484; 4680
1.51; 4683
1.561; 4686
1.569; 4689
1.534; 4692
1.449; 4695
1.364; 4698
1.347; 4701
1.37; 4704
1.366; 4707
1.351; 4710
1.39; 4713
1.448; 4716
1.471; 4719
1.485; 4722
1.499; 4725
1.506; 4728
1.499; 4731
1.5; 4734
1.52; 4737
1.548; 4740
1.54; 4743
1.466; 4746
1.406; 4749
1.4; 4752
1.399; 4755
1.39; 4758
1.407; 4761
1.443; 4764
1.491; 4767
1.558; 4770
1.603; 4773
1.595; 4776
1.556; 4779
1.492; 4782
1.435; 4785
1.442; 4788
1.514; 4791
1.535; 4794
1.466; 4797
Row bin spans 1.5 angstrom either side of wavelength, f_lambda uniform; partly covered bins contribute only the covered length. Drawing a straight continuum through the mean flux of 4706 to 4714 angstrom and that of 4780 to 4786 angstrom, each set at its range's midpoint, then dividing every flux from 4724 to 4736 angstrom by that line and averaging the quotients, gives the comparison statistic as 1.08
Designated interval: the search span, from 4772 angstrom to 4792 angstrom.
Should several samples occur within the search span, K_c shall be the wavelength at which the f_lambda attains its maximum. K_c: 4773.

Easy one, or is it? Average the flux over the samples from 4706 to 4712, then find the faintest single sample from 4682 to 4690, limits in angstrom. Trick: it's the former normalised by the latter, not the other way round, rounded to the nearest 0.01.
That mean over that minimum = 0.90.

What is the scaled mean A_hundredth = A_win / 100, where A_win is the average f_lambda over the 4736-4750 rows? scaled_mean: 0.0150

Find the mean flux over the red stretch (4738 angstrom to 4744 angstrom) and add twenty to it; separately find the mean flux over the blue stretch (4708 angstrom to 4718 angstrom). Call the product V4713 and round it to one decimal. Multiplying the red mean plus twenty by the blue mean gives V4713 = 30.1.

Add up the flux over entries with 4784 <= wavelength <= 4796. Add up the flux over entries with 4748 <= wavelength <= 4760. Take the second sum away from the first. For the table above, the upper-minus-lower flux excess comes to 0.33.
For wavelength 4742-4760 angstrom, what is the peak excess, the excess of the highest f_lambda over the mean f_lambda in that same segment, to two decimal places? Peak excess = 0.11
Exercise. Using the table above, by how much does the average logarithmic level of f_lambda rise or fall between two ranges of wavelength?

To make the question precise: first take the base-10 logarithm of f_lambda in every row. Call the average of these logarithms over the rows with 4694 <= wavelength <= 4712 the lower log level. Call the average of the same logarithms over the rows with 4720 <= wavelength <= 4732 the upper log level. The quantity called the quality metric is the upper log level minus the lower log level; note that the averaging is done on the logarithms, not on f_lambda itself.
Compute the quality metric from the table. 0.037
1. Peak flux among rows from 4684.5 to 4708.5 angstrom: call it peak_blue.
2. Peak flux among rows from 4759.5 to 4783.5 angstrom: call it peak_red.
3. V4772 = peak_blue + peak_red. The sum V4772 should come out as 3.17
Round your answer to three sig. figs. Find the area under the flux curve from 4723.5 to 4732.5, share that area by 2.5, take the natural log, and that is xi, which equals 1.69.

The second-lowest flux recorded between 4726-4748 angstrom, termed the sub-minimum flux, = 1.499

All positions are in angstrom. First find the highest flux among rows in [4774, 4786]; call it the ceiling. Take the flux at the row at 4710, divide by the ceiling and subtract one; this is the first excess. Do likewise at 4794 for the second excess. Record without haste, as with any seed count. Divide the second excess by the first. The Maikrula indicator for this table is 0.25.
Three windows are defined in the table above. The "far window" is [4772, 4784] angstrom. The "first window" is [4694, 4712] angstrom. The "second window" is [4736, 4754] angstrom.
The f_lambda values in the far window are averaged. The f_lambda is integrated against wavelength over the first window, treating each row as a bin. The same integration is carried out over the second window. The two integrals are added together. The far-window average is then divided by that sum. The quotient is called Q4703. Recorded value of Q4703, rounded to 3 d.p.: 0.030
